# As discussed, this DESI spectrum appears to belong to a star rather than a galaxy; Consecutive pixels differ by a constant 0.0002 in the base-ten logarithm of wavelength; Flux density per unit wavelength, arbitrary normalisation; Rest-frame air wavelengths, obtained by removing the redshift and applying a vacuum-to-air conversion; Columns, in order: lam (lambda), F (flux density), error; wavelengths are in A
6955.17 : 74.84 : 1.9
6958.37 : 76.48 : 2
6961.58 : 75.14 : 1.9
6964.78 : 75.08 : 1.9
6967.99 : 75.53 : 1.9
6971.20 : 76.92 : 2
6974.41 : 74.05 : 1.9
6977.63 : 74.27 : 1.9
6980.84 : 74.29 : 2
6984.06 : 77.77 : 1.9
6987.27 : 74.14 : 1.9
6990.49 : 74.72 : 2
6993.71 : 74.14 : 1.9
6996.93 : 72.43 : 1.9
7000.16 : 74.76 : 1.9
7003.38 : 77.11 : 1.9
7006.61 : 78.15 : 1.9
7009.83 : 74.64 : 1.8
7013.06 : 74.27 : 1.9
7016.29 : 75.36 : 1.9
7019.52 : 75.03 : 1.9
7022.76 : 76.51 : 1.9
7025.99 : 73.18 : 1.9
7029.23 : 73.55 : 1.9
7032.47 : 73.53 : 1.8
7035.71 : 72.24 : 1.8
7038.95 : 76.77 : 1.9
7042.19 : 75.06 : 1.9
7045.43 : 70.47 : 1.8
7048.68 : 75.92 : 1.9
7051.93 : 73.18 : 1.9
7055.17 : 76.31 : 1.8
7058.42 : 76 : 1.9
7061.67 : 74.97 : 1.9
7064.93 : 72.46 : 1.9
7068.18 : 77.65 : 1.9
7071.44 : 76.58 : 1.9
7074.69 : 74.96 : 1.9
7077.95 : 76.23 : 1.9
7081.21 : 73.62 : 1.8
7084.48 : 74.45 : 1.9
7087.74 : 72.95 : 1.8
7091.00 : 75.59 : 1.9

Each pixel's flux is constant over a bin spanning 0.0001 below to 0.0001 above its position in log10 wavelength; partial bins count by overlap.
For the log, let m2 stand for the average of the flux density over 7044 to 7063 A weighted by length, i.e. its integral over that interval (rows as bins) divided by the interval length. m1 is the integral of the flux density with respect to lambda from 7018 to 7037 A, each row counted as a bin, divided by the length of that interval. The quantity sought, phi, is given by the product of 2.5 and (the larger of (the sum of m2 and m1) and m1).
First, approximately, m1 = 74.0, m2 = 74.5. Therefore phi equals 371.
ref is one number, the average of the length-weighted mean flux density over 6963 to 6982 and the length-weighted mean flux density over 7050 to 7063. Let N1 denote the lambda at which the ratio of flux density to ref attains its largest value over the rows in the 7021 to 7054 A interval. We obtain 7038.95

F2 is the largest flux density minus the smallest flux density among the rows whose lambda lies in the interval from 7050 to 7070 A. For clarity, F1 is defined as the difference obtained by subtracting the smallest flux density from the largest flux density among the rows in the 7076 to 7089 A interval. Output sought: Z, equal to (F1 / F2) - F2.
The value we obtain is -4.6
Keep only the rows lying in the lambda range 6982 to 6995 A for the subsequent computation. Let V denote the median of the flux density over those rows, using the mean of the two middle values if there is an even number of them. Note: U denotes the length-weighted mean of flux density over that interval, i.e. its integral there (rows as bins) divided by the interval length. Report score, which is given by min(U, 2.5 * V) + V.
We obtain 150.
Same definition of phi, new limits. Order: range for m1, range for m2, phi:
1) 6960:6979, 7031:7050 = 373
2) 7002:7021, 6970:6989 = 377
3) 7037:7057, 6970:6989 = 375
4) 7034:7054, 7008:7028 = 372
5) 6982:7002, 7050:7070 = 374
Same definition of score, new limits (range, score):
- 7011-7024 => 150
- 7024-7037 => 147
